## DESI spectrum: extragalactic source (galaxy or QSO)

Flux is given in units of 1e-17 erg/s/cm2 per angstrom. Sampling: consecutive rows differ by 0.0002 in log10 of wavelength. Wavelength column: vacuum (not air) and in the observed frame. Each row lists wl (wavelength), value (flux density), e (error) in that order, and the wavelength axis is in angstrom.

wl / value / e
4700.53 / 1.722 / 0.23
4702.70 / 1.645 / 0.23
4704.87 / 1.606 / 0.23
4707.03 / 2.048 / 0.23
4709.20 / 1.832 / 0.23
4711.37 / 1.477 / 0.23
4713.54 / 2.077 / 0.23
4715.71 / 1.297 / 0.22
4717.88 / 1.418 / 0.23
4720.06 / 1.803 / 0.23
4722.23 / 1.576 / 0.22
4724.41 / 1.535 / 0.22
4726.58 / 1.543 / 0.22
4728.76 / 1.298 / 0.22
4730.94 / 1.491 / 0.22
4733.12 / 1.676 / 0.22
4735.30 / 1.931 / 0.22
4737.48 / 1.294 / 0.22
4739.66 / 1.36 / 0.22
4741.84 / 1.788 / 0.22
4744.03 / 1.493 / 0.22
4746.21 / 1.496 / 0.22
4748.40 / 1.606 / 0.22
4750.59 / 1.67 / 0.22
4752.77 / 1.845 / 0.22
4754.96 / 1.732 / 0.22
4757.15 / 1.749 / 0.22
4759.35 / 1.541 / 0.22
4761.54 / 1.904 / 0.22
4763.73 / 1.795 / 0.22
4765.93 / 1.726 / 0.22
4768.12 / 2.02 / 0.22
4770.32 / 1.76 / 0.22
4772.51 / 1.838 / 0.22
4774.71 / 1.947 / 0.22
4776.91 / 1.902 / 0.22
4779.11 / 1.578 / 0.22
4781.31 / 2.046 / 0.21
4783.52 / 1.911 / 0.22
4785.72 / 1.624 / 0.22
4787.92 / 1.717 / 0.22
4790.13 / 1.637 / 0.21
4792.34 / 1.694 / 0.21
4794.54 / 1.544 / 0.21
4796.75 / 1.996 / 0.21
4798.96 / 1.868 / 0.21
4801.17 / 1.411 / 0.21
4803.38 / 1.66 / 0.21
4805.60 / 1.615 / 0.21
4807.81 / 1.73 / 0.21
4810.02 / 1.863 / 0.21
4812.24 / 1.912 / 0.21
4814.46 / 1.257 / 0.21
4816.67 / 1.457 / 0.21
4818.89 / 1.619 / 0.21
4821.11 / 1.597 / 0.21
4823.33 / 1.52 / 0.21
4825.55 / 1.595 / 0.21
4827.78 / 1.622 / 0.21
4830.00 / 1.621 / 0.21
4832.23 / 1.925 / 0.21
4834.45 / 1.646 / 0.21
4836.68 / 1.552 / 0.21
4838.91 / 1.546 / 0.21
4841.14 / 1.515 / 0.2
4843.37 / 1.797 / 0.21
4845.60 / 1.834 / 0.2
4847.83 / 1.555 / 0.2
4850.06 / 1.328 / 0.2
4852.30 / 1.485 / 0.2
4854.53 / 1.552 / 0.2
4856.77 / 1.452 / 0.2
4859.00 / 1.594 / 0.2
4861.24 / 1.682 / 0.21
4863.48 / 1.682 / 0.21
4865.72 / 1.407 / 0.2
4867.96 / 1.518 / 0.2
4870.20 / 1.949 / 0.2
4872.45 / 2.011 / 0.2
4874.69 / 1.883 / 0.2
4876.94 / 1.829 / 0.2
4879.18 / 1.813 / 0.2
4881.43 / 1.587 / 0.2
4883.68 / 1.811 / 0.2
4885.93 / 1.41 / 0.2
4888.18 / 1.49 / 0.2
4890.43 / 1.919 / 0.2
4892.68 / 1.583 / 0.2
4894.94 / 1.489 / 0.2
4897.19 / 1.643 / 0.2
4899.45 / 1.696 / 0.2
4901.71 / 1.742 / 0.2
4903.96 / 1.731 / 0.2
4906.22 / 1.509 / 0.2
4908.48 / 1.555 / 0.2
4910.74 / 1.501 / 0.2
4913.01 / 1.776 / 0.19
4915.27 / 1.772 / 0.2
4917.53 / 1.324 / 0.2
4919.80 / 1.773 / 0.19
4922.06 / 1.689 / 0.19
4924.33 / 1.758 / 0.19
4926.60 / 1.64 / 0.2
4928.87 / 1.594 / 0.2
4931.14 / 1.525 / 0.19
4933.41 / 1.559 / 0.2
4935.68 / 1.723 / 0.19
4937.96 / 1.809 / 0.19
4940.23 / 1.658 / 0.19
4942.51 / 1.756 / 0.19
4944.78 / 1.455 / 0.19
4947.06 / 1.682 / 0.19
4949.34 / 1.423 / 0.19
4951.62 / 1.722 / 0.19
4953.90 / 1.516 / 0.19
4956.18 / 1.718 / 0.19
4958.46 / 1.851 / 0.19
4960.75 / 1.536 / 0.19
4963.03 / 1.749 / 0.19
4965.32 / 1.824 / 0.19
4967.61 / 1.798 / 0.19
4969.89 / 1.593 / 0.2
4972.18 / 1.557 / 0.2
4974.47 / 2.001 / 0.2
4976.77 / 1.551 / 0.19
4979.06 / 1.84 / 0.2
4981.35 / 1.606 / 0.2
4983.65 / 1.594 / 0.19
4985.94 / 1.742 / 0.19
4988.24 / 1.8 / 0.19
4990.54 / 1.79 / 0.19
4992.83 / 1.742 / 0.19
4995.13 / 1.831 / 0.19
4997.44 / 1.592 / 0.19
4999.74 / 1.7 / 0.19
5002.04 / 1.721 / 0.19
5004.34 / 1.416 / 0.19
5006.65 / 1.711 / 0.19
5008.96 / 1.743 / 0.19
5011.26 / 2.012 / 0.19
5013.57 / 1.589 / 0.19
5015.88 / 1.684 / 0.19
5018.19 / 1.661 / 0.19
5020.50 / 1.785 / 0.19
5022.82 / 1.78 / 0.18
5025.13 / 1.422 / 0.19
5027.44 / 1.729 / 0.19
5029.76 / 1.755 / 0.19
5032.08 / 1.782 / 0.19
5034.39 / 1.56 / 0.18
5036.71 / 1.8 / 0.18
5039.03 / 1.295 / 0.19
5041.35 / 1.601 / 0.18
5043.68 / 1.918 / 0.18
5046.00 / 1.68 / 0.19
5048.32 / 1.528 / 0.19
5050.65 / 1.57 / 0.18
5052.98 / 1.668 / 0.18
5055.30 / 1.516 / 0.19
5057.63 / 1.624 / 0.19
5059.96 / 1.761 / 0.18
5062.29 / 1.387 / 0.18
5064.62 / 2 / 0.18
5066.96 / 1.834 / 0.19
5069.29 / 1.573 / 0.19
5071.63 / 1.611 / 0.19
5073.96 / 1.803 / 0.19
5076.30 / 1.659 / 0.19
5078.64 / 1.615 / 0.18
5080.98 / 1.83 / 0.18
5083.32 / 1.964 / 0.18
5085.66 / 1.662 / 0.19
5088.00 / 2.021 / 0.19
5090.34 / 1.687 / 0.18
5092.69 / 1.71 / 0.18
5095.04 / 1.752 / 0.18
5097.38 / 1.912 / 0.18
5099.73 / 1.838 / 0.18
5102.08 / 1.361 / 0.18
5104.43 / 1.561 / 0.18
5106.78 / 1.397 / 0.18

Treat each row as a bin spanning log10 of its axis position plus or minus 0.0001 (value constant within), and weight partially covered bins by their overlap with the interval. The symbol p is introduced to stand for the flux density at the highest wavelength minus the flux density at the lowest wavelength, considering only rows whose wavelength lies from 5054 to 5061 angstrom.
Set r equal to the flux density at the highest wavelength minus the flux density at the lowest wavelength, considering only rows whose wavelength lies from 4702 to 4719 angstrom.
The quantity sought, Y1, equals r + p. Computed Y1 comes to 0.02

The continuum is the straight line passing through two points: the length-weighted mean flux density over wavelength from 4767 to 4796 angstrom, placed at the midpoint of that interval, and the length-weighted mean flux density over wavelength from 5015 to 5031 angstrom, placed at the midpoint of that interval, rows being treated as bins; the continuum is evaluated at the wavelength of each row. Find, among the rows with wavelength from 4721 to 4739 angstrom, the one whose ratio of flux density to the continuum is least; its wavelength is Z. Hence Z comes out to 4737.48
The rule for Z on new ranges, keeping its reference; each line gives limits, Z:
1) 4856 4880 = 4865.72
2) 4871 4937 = 4917.53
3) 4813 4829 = 4814.46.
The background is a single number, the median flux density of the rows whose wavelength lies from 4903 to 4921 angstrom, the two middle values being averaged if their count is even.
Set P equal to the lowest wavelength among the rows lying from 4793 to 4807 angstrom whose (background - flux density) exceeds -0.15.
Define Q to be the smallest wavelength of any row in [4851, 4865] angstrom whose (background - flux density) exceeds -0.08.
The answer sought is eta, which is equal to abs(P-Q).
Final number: 57.8 angstrom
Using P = 4794.54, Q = 4852.30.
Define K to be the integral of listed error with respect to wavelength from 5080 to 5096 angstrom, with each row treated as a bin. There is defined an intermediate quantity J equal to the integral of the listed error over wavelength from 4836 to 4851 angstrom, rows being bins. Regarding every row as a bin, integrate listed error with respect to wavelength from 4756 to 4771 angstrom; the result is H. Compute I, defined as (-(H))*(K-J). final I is 0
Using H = 3.30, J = 3.1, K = 2.9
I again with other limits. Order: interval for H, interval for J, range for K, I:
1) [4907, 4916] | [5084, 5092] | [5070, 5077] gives 0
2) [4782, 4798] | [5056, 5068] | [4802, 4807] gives 4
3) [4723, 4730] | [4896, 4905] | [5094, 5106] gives -1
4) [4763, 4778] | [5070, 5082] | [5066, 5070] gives 5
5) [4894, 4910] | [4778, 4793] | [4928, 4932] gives 8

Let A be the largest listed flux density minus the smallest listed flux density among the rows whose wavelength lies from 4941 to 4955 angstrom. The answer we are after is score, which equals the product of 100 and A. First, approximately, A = 0.33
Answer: 33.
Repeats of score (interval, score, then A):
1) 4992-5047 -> 72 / 0.72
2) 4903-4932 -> 45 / 0.45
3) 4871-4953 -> 69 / 0.69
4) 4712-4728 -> 78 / 0.78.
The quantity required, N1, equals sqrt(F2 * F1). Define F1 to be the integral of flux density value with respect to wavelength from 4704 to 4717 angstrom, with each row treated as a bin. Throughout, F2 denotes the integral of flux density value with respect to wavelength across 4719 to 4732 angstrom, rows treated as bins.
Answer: 21.2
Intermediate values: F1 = 22.4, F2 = 20.0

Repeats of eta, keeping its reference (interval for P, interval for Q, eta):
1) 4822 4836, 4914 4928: 94.2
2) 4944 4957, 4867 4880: 76.8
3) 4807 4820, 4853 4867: 46.7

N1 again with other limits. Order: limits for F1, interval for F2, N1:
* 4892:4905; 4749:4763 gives 22.8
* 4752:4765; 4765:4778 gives 23.6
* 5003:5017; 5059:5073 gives 23.7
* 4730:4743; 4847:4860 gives 20.0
